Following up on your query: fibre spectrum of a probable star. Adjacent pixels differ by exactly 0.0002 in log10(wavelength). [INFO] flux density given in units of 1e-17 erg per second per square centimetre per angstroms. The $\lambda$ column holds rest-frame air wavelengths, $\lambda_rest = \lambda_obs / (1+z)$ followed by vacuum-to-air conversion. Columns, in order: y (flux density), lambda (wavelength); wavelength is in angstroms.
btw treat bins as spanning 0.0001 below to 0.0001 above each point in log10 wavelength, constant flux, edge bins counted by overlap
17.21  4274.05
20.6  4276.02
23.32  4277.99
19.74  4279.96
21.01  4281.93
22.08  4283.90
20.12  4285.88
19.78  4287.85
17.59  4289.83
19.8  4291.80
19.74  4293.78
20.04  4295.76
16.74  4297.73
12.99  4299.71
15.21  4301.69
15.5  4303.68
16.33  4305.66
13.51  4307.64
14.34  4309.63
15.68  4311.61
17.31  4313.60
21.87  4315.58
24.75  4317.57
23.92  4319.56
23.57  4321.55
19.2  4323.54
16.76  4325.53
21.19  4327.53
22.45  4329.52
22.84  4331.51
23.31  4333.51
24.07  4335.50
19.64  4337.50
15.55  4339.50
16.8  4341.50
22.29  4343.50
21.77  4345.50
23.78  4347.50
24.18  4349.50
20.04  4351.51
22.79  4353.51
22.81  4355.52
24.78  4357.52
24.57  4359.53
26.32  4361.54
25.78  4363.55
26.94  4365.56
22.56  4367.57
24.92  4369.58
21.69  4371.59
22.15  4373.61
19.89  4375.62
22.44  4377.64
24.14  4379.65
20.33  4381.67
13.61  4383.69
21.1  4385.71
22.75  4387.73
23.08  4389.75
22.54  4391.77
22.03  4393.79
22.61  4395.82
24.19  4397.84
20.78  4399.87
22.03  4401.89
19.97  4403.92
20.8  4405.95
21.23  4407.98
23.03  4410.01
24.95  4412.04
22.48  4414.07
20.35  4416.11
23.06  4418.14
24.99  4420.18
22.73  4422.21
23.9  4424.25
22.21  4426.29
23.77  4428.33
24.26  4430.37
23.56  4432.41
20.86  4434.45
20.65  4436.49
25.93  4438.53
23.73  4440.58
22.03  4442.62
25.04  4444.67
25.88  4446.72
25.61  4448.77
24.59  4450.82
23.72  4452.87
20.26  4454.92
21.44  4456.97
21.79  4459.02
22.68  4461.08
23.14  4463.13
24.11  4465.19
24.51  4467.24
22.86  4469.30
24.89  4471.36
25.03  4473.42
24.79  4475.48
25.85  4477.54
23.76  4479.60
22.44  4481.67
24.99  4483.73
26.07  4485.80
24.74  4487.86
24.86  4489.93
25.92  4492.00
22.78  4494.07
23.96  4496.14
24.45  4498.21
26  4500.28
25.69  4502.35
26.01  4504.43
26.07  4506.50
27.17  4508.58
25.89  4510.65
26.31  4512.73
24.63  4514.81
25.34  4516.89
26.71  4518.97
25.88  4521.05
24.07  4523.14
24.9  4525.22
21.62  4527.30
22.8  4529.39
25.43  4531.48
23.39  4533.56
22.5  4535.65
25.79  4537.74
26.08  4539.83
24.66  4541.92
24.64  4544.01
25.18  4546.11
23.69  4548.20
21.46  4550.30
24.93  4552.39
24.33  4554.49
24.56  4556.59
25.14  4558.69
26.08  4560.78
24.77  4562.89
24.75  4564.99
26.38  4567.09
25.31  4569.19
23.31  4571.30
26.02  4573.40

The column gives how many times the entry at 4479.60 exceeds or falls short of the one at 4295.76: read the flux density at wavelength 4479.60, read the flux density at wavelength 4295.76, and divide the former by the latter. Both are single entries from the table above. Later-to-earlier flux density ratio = 1.19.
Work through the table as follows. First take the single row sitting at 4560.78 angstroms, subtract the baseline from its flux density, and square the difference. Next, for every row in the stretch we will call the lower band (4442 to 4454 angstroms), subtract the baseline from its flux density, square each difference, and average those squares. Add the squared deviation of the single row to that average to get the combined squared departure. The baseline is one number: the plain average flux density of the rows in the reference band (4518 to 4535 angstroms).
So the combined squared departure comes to 5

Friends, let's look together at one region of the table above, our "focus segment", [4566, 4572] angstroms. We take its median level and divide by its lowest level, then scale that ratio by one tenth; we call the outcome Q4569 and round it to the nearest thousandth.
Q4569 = 0.109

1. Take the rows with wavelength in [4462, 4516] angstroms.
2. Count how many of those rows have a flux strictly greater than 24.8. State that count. 14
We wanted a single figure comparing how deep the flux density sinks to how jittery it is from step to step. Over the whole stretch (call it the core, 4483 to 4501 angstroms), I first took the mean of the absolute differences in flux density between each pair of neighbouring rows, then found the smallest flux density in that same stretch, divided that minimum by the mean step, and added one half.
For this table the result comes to 19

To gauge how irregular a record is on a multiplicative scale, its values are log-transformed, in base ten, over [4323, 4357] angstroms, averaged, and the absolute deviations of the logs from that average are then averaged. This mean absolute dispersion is 0.048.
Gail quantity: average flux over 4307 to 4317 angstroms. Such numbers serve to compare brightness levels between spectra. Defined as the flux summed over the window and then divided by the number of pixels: 17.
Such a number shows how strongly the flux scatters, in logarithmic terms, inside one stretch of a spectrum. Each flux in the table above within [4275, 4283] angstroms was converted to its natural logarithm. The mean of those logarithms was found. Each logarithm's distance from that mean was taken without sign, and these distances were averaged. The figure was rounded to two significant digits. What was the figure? 0.049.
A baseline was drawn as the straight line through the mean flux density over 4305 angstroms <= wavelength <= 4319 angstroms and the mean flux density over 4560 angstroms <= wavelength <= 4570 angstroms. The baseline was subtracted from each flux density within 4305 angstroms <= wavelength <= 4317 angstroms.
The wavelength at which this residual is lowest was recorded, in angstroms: 4307.64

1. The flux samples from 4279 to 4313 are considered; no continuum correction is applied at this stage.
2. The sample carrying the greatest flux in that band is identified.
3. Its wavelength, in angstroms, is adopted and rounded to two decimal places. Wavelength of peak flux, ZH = 4283.90 angstroms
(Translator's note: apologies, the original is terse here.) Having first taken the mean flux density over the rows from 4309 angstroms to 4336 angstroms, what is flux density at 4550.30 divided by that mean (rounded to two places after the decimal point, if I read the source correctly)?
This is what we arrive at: 1.03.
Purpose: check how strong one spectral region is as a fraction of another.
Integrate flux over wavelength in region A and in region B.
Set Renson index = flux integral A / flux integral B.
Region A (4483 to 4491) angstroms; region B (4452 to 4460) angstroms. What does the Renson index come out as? 1.2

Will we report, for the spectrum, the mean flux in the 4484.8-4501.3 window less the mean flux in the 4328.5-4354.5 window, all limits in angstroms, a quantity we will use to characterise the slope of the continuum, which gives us 3.3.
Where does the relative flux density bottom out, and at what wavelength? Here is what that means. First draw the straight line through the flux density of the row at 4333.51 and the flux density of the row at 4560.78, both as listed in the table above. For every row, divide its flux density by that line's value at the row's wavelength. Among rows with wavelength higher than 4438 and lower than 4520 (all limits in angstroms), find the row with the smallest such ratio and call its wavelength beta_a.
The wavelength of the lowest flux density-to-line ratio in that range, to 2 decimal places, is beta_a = 4454.92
